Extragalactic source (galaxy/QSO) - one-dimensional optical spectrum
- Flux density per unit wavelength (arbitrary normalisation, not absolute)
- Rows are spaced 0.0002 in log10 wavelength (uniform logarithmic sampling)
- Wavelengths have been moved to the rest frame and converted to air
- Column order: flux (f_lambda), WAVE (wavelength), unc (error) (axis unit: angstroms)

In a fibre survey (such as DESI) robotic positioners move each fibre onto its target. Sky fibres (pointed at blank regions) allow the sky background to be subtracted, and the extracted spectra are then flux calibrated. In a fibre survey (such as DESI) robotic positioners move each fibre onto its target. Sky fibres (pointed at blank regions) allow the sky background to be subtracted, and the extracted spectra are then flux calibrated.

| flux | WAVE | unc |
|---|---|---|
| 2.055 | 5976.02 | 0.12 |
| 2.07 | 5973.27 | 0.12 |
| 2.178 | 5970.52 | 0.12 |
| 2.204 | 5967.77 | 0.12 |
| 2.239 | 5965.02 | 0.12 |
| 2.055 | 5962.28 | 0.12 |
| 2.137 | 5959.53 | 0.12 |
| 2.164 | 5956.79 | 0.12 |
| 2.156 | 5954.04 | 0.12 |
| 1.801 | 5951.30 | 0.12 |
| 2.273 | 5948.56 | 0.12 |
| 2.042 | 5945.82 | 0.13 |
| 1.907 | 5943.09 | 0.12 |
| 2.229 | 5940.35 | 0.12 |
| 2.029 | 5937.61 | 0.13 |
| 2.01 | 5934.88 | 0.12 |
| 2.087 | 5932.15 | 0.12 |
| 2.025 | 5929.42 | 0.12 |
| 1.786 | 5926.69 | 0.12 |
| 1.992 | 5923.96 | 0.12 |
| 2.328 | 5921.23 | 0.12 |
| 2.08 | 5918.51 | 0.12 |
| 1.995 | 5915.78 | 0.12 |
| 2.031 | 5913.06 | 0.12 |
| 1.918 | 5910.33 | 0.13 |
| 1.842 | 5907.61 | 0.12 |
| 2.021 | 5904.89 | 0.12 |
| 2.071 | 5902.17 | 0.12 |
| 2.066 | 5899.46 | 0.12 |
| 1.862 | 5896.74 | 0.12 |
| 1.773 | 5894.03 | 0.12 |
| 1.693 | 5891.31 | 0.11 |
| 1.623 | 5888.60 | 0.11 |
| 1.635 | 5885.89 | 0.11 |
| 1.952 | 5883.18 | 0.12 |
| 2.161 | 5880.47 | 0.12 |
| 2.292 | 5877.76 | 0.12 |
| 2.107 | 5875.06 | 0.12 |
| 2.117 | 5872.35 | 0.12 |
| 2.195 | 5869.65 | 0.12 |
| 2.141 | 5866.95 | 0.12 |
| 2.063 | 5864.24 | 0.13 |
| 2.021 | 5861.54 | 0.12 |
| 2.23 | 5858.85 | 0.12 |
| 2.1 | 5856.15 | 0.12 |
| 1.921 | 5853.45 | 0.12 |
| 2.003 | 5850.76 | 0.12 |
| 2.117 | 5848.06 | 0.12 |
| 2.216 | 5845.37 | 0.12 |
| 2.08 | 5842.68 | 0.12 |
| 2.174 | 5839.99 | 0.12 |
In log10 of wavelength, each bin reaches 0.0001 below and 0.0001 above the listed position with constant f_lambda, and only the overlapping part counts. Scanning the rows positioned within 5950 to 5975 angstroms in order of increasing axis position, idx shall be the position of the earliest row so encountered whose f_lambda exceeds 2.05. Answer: 5954.04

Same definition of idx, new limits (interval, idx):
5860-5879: 5864.24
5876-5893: 5877.76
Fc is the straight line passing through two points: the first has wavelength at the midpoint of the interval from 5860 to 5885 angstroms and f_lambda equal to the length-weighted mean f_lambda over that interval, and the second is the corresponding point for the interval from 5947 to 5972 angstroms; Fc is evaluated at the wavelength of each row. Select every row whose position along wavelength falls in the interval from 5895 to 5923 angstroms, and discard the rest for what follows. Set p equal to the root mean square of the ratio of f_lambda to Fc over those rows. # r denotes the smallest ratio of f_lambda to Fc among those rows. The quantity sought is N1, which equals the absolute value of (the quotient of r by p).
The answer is 0.91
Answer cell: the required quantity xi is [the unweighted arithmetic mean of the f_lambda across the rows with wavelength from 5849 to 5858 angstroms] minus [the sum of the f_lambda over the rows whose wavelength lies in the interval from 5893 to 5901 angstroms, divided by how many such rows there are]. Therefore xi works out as 0.11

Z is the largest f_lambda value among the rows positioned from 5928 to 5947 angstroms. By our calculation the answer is 2.229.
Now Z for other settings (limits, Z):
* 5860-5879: 2.292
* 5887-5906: 2.071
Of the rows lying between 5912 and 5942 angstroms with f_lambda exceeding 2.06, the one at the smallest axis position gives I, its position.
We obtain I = 5918.51 angstroms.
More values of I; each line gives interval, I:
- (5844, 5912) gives 5845.37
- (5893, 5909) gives 5899.46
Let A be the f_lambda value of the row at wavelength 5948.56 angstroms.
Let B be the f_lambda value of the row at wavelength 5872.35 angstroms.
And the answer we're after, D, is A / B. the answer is 1.074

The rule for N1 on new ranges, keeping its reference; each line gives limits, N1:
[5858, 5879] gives 0.94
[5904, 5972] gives 0.87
